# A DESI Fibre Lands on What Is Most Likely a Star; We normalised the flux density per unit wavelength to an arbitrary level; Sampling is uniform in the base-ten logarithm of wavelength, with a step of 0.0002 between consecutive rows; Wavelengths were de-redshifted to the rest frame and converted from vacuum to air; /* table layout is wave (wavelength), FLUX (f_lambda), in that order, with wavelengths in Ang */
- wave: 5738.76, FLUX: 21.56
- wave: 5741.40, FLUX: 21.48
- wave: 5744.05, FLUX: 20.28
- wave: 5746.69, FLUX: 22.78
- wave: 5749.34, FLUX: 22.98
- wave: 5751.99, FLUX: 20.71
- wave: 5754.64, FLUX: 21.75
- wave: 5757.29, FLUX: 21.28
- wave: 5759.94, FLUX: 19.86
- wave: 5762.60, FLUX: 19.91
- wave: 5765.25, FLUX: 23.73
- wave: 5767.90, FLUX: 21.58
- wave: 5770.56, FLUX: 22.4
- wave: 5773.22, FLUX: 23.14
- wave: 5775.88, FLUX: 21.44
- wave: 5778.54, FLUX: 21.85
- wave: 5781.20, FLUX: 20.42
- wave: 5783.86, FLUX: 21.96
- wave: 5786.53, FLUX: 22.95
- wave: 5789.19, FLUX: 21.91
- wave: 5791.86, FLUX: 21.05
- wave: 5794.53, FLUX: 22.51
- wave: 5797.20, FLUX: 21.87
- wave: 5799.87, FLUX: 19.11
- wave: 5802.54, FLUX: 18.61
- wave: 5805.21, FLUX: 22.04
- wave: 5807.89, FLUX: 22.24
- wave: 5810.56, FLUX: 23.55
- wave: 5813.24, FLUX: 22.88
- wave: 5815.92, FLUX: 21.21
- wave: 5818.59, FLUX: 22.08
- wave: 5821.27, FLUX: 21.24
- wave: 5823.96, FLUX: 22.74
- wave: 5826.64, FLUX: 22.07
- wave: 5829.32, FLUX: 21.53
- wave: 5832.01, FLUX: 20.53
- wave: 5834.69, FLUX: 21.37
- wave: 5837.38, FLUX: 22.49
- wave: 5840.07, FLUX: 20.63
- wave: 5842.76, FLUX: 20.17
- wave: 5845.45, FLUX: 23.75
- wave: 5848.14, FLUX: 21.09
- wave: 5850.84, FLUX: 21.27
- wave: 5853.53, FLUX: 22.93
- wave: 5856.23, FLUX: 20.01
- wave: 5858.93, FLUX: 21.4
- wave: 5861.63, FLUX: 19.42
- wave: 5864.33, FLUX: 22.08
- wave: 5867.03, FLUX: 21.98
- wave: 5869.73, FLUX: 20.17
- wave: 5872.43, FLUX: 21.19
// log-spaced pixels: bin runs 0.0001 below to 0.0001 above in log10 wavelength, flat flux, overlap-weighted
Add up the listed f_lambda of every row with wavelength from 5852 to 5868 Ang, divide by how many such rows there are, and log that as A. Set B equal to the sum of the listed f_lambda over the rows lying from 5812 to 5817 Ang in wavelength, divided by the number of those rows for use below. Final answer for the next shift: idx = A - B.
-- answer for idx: -0.7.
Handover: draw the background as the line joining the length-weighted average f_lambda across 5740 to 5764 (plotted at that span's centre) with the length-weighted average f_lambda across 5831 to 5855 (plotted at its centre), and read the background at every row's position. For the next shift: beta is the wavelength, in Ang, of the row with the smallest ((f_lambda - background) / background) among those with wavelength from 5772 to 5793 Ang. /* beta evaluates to 5781.20 Ang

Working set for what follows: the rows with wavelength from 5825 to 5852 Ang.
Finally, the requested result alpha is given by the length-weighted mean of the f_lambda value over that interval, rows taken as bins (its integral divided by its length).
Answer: 21.5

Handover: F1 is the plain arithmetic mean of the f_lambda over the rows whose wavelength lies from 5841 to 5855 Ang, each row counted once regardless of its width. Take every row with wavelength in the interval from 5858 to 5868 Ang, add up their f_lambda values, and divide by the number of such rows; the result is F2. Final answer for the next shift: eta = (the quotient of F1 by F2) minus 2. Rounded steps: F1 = 21.8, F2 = 21.2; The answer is -0.97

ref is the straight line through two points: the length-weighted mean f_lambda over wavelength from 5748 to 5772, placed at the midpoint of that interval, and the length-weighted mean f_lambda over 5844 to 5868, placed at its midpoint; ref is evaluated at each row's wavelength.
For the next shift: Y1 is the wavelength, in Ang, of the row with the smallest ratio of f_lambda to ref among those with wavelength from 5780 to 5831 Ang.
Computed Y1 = 5802.54 Ang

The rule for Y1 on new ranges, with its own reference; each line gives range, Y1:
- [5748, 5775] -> 5759.94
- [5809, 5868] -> 5861.63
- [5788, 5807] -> 5802.54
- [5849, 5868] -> 5861.63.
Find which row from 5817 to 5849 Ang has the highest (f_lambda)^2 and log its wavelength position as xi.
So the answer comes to 5845.45 Ang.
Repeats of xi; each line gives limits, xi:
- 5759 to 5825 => 5765.25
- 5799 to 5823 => 5810.56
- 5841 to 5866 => 5845.45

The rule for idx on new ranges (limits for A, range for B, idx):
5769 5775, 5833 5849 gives 1.2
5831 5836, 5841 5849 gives -0.7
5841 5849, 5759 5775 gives -0.1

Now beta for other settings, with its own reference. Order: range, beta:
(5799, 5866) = 5802.54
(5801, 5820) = 5802.54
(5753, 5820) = 5802.54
